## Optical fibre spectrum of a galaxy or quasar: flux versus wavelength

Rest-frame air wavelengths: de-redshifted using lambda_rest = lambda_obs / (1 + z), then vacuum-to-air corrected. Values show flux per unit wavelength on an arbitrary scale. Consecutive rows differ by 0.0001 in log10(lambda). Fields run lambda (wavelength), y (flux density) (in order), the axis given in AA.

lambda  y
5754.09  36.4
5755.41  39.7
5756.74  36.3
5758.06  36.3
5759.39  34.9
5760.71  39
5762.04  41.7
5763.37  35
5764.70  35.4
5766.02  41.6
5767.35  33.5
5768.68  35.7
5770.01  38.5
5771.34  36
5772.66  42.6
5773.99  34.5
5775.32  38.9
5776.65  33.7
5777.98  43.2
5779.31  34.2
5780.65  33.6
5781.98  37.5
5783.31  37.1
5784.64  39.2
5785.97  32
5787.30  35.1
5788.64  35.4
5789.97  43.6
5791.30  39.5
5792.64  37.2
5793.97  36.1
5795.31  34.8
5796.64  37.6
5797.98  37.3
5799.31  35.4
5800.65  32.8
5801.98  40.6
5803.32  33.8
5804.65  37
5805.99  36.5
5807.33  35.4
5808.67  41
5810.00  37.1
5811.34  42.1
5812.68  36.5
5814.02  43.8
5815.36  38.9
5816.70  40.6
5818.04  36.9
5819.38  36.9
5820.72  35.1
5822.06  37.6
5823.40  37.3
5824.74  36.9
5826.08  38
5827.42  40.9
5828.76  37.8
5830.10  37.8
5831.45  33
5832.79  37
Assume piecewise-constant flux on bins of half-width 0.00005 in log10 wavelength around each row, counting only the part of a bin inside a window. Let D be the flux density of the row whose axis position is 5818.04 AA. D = 36.9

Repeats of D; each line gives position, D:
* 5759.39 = 34.9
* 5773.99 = 34.5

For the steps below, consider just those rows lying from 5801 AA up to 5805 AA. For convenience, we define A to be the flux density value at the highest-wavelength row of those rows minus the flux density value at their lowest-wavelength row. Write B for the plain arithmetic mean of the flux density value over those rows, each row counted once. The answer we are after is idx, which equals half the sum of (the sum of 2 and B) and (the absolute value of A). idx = 21.4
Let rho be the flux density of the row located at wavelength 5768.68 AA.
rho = 35.7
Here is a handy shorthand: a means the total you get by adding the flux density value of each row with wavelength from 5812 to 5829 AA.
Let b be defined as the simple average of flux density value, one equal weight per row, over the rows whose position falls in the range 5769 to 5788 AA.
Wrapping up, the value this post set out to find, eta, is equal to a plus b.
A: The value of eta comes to 534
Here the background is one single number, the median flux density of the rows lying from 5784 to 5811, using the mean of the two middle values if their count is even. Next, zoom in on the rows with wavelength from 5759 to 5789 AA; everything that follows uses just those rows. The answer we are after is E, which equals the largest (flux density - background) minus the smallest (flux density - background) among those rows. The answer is 11.2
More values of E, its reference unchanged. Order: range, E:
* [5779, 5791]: 11.6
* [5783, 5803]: 11.6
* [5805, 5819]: 8.4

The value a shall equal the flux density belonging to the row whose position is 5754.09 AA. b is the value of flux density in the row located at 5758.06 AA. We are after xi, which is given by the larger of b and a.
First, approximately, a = 36.4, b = 36.3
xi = 36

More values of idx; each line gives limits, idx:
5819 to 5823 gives 19.6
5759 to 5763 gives 23.7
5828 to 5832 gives 21.5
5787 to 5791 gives 24.3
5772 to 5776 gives 22.2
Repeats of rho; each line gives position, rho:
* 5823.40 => 37.3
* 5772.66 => 42.6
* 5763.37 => 35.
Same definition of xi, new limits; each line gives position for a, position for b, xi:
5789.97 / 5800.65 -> 44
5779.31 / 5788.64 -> 35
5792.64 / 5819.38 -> 37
